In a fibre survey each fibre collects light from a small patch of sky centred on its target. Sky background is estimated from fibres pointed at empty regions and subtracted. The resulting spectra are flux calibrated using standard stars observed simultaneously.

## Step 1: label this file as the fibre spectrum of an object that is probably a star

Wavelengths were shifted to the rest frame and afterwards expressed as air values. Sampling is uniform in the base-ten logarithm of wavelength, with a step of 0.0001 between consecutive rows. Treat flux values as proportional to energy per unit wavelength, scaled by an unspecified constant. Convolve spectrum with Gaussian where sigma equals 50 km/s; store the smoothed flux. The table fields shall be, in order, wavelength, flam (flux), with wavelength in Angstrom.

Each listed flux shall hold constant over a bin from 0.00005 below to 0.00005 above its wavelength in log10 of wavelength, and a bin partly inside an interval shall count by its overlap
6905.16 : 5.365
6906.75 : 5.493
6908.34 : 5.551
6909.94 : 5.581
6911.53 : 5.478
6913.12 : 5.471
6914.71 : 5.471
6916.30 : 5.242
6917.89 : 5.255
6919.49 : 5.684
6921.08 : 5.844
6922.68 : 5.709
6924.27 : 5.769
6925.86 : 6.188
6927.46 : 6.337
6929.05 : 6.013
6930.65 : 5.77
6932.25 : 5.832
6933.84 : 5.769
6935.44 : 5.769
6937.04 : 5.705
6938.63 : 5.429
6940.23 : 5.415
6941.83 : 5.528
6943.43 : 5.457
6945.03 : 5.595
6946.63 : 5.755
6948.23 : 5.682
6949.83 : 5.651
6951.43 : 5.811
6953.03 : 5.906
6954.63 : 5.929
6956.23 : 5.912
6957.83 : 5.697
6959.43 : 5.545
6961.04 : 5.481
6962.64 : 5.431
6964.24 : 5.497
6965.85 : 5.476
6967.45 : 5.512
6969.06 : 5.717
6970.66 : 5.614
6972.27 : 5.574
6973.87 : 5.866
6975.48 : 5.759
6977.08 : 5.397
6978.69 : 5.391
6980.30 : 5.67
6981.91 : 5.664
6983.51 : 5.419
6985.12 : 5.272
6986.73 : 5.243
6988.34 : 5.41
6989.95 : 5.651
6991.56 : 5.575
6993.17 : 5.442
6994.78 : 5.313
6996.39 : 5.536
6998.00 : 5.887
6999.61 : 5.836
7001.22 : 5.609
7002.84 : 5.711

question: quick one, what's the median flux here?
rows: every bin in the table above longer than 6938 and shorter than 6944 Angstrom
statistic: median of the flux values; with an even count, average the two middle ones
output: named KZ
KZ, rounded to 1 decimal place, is 5.4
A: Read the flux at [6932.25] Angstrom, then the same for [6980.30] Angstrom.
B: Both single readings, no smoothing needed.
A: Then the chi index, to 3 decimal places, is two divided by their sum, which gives 0.174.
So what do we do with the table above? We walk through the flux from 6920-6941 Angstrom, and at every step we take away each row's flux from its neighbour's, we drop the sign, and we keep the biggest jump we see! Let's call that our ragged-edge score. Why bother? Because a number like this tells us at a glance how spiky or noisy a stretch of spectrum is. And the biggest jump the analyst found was 0.42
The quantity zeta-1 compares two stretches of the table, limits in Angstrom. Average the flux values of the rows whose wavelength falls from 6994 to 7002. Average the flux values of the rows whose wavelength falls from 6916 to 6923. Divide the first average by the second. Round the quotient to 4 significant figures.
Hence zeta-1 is 1.016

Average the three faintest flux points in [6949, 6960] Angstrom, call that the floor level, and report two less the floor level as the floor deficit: -3.63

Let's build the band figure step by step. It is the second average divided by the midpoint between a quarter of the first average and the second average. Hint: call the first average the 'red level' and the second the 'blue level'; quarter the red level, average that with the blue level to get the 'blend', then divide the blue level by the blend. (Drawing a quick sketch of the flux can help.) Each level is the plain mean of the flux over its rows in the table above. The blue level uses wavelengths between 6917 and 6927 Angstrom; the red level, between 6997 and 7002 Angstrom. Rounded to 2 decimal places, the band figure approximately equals 1.60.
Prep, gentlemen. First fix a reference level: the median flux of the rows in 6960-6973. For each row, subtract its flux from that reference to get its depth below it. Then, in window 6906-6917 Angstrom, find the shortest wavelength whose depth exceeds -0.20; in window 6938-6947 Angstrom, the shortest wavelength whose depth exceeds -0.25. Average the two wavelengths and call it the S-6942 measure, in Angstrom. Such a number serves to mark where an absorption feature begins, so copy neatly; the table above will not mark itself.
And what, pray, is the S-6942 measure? 6922.7 Angstrom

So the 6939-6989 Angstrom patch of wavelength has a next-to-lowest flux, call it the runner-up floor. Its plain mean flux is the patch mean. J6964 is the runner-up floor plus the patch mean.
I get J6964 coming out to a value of 10.86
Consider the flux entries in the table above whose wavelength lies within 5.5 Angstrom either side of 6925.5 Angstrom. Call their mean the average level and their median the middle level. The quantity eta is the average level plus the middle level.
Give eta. 11.8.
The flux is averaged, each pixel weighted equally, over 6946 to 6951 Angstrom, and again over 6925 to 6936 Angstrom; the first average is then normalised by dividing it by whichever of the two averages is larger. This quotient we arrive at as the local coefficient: 0.96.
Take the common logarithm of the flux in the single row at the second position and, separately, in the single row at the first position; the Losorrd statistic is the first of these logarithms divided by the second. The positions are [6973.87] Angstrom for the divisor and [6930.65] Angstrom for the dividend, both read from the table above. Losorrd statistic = 0.99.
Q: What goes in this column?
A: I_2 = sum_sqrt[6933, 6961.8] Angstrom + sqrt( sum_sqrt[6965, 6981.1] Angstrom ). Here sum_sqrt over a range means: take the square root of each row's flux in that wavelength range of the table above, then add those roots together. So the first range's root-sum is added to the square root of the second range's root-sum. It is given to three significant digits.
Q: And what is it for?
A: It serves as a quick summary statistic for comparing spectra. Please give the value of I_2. 47.7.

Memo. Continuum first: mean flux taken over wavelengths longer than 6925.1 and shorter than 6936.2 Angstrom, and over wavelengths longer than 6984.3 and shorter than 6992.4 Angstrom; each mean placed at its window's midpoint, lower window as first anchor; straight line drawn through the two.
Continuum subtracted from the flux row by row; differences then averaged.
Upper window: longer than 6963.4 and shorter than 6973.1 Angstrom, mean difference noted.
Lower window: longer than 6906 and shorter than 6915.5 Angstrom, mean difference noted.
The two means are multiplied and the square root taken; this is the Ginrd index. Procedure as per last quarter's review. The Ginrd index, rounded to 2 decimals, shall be 0.17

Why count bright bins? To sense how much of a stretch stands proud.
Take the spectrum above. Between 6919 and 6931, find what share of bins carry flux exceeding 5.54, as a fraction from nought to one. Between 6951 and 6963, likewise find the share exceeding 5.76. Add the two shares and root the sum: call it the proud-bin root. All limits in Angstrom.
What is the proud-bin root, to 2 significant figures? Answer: 1.2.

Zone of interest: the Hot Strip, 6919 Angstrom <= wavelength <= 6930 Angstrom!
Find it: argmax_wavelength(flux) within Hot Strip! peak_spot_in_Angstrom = 6927.46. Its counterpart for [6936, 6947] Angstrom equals 6946.63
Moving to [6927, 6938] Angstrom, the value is 6927.46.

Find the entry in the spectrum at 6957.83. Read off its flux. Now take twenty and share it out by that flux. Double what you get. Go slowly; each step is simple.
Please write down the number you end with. 7.02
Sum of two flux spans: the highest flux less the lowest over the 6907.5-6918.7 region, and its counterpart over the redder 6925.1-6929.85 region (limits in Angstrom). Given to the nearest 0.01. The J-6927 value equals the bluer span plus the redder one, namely 0.66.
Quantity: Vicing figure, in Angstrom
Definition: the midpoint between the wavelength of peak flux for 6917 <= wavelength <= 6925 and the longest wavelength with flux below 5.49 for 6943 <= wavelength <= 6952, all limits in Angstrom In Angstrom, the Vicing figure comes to 6932.3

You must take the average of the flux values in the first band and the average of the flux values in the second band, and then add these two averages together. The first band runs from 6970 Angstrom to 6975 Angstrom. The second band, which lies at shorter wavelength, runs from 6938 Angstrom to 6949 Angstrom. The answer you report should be 11.2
